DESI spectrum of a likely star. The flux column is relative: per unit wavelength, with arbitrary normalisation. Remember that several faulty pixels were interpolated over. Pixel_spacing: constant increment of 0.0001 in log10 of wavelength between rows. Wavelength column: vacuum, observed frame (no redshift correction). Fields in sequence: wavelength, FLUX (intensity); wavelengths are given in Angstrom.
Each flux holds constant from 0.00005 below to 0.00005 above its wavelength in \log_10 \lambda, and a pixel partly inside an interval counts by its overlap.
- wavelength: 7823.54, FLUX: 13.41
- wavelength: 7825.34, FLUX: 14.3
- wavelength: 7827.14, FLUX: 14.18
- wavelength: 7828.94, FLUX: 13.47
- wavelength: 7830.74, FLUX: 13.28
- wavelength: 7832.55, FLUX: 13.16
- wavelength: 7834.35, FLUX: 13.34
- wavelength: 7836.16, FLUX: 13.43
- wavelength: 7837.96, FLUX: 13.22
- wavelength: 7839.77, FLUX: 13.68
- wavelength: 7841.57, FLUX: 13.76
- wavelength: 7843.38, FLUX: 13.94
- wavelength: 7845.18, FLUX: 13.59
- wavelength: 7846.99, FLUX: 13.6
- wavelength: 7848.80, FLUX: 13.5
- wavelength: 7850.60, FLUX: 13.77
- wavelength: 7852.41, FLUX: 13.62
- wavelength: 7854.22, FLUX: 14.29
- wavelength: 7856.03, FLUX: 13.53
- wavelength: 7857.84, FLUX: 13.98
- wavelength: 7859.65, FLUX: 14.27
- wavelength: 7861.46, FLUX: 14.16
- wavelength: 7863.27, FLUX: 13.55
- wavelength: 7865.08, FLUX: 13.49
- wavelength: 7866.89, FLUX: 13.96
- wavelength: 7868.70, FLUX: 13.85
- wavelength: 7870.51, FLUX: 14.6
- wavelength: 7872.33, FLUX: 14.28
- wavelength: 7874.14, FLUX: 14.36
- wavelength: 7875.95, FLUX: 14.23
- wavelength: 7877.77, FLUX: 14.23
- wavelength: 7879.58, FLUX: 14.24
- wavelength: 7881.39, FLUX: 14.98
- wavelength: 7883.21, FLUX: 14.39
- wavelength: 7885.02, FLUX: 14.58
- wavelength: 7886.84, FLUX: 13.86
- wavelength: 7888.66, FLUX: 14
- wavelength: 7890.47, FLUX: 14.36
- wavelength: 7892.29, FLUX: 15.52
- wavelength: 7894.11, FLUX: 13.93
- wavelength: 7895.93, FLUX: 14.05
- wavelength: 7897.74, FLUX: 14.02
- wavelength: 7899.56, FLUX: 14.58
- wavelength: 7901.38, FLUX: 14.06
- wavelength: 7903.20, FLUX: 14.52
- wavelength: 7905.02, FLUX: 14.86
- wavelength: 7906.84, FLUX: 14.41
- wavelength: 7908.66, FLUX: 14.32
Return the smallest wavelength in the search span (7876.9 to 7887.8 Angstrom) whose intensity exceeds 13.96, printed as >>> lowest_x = 7877.77 Angstrom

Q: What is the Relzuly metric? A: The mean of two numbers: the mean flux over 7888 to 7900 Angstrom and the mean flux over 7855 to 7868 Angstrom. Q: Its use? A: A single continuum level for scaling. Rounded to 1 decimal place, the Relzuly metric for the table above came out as 14.1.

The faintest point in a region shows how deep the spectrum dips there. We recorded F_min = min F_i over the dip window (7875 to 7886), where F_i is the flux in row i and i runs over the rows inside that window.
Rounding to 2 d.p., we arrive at 14.23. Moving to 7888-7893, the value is 14.00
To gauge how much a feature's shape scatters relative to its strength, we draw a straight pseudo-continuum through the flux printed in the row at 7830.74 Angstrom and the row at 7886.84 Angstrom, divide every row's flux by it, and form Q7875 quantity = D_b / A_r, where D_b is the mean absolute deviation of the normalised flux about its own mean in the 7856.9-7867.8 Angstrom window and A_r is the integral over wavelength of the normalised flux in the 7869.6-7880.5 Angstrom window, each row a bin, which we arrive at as 0.0017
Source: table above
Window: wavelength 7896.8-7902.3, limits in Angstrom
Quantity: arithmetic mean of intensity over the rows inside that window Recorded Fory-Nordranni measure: 14.2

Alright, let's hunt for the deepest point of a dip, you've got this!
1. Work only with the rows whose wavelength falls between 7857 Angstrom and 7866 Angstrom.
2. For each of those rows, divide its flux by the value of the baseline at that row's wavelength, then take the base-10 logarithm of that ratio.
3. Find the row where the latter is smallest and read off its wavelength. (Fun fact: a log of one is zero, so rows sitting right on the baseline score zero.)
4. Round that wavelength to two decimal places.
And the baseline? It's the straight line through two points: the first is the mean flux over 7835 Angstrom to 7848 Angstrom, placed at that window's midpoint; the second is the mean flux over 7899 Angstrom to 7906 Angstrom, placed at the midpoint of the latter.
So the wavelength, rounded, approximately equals 7865.08 Angstrom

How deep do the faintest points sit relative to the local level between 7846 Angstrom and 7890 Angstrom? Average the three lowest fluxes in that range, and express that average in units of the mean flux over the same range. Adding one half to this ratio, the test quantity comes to 1.46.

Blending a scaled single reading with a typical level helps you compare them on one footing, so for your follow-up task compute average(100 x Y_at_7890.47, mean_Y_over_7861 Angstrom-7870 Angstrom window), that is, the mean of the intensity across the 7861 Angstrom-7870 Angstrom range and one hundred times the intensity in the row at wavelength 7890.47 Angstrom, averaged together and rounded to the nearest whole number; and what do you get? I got 725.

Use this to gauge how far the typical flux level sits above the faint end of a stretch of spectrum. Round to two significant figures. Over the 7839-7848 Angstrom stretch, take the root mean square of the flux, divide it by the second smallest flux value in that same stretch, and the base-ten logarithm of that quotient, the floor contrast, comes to 0.0036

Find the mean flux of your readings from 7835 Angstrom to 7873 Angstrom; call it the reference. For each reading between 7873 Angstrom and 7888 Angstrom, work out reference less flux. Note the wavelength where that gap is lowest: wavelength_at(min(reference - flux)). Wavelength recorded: 7881.39 Angstrom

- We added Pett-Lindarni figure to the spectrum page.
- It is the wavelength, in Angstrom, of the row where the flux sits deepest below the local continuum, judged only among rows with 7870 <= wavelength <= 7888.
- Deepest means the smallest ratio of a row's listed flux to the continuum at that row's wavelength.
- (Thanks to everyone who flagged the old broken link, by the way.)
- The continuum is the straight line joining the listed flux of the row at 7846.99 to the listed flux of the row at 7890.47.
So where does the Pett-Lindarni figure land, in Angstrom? 7886.84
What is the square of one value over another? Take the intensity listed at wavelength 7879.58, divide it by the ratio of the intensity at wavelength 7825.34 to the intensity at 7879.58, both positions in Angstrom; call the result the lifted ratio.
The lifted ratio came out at 14.2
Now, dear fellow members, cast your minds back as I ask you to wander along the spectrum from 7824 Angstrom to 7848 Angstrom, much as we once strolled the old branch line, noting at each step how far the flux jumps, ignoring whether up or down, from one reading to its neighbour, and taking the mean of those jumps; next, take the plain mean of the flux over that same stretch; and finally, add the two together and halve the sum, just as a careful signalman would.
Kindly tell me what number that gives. 6.92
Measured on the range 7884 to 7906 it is 7.45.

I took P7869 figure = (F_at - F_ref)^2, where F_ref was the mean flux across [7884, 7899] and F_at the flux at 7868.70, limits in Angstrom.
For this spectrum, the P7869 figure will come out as 0.2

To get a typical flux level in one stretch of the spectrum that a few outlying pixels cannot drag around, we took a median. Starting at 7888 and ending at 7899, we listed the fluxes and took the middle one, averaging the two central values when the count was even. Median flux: 14.0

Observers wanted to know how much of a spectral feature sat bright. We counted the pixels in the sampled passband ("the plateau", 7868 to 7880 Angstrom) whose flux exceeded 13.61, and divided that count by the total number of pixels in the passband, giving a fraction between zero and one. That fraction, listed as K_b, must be 1.0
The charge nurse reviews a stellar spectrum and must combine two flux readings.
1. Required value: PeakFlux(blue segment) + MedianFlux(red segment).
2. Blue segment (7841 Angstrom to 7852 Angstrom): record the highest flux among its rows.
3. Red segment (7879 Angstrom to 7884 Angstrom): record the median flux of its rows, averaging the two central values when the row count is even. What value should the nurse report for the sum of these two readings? 28.3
